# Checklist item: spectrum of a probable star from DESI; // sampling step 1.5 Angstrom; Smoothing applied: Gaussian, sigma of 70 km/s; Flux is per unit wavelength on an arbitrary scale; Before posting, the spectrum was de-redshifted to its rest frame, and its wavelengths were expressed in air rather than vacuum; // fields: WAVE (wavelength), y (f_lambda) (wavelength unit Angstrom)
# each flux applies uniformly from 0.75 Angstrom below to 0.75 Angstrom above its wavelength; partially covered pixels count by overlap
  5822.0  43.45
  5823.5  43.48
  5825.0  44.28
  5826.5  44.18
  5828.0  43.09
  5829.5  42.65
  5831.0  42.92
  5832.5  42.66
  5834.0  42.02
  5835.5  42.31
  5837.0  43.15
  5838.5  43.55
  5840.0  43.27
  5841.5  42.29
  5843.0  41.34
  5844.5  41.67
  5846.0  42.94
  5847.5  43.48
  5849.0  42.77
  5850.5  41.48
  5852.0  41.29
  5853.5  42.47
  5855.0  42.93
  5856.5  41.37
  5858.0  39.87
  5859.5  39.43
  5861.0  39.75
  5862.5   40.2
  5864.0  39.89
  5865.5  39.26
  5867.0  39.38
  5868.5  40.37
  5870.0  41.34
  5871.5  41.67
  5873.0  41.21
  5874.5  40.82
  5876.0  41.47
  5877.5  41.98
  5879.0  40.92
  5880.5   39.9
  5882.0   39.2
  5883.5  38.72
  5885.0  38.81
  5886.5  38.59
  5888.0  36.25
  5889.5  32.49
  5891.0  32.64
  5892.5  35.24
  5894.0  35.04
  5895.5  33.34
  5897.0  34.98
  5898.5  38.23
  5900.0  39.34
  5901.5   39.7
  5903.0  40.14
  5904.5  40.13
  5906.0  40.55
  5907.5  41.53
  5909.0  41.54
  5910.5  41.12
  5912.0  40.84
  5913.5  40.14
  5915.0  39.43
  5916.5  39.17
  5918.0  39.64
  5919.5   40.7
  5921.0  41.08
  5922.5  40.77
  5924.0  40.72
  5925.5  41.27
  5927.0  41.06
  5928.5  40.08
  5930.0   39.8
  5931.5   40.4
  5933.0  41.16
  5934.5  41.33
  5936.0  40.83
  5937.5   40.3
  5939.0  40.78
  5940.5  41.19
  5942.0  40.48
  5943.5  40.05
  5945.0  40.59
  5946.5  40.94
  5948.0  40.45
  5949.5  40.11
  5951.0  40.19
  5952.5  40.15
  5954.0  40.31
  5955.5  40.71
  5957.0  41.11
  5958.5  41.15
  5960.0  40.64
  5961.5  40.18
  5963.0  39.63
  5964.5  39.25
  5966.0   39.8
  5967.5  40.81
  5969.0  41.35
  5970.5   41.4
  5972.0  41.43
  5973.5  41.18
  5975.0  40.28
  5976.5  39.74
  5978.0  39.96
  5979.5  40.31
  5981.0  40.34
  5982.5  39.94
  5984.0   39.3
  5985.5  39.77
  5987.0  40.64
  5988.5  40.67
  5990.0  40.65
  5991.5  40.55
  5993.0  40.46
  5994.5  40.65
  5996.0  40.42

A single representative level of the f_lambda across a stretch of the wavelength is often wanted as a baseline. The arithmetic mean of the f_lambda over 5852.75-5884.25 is 40.6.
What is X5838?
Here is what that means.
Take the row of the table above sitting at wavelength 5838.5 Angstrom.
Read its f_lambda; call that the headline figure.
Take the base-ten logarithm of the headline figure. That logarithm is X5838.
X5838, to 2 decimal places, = 1.64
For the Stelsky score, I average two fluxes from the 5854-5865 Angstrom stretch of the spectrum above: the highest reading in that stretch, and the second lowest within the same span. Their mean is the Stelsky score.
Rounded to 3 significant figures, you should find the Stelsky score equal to 41.3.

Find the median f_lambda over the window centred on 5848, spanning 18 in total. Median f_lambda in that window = 42.4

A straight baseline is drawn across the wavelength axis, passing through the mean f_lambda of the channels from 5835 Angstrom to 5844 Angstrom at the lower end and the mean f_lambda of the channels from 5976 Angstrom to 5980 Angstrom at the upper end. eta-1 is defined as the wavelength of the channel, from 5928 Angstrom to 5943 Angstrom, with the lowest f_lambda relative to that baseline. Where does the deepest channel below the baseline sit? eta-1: 5930.0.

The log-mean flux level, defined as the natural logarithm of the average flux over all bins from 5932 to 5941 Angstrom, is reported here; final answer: 3.71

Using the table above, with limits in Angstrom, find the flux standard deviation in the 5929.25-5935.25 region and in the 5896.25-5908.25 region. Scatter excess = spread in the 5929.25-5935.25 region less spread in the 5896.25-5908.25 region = -1.3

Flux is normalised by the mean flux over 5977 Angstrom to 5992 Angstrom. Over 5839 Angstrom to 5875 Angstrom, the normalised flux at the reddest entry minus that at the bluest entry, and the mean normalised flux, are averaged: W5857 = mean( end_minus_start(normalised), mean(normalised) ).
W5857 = 0.483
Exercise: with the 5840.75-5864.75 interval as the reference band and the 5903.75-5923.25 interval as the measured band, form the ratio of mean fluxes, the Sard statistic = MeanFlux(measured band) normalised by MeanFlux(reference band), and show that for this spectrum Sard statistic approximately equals 0.98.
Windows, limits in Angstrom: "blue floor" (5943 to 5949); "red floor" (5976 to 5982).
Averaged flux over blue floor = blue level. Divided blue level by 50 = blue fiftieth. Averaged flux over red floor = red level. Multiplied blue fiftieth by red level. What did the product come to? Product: 32.5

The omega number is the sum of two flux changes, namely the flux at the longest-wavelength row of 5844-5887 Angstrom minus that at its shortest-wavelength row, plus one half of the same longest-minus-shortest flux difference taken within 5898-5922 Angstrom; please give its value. -1.7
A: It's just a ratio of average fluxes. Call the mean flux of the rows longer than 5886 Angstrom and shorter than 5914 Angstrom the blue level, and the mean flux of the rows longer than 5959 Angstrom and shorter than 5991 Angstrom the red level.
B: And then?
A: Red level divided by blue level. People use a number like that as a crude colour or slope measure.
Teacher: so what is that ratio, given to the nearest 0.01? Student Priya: 1.06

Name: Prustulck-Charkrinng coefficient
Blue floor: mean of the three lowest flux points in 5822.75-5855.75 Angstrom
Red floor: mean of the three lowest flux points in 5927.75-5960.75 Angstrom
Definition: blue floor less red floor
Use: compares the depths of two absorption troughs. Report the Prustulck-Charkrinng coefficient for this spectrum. 1.4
